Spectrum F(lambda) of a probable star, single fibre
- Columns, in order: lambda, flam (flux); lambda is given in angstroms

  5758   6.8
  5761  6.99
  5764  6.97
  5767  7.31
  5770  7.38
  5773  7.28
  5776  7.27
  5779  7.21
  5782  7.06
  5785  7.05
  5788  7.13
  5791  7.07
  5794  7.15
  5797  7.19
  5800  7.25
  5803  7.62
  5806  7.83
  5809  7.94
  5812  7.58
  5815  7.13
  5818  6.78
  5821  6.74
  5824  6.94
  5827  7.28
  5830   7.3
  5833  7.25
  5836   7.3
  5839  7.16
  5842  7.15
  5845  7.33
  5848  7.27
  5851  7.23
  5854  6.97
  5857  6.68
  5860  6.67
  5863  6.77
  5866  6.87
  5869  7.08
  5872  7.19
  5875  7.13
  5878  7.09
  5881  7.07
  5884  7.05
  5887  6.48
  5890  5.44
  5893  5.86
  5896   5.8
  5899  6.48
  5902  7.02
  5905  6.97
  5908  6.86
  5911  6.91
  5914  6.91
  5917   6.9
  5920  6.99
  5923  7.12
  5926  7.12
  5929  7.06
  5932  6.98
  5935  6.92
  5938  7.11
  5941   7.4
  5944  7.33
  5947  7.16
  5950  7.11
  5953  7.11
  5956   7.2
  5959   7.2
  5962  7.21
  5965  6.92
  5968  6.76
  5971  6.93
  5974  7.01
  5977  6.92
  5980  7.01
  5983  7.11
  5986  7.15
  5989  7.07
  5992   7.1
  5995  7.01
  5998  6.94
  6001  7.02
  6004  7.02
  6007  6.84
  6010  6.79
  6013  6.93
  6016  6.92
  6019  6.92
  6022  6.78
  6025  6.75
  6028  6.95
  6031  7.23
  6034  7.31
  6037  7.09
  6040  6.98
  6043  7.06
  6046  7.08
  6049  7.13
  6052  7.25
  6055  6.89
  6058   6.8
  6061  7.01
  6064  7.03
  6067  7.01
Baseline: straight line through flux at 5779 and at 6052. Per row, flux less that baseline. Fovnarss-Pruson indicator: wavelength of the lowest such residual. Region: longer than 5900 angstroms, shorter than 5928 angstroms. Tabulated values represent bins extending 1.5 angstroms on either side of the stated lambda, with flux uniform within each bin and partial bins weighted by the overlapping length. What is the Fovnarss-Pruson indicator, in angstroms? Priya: 5908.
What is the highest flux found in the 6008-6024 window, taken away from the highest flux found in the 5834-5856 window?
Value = 0.4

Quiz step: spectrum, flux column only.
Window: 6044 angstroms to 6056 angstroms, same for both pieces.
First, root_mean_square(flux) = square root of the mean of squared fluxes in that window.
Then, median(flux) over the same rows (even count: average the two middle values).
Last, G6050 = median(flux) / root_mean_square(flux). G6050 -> 1.00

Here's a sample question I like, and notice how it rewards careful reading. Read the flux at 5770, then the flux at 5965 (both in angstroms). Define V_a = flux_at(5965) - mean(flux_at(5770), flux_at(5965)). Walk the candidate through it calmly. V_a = -0.23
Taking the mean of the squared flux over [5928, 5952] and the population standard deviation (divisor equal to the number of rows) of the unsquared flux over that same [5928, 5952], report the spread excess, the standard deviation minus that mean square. -50.8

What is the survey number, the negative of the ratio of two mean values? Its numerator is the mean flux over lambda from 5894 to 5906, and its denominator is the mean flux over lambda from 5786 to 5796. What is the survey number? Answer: -0.92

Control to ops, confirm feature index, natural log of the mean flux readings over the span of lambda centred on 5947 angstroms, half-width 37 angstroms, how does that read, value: 1.954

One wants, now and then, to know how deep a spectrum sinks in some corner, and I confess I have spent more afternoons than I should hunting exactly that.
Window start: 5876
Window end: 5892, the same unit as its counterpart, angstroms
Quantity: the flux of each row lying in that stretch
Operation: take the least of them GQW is 5.44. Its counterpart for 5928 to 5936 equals 6.92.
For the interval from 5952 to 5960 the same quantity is 7.11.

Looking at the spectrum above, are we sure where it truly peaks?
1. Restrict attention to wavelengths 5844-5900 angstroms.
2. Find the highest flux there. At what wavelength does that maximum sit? 5845 angstroms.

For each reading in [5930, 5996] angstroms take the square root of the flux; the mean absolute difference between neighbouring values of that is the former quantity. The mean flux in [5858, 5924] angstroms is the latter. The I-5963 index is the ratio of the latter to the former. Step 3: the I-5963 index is 351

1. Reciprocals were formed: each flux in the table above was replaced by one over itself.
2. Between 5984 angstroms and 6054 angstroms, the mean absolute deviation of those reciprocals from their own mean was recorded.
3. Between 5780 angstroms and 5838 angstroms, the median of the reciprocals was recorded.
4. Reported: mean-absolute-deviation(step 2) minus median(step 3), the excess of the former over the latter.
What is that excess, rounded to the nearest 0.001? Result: -0.137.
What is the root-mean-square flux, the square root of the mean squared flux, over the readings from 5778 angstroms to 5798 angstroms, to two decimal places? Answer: 7.12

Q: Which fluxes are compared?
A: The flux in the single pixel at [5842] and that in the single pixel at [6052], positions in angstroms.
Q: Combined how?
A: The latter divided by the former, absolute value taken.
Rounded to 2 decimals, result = 1.01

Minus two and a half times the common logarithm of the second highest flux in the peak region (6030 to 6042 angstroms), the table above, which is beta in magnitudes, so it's -2.15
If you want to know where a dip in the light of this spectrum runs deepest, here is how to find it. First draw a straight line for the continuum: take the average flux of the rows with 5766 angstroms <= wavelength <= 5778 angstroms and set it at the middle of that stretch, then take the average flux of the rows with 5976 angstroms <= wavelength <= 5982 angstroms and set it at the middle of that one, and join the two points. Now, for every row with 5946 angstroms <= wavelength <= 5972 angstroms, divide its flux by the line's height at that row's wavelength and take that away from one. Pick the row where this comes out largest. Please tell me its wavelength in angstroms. 5968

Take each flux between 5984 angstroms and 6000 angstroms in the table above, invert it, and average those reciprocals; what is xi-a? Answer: 0.142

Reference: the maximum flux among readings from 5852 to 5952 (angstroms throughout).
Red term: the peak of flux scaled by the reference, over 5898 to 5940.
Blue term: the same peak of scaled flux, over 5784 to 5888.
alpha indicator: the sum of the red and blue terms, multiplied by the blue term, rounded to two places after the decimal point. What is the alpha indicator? 2.18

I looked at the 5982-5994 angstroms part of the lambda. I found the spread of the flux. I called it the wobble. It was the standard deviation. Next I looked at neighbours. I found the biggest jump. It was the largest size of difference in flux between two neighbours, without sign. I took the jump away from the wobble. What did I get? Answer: -0.05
